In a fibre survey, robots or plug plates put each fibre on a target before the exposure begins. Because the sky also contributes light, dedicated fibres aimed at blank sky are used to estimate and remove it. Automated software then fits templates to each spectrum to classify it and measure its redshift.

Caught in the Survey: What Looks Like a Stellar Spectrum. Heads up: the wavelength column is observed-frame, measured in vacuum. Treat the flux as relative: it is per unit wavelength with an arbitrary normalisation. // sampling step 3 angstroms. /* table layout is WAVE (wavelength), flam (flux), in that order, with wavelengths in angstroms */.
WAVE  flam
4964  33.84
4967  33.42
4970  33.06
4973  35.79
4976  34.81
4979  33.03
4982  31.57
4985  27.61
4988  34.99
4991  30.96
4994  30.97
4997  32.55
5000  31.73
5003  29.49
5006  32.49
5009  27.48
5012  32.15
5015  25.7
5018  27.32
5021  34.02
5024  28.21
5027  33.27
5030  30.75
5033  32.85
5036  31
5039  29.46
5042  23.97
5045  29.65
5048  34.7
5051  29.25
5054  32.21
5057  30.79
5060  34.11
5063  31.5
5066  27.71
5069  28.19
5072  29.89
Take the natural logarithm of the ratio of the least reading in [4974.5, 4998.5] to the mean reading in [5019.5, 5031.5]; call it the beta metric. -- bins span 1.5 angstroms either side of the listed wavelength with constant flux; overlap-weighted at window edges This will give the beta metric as -0.13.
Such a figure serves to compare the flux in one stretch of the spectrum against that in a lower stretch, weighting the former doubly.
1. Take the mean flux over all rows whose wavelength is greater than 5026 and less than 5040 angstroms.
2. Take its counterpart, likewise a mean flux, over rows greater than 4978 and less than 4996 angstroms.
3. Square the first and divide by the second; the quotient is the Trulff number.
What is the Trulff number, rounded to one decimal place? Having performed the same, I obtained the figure 31.4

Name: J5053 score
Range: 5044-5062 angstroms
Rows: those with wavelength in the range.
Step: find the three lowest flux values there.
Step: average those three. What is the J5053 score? 29.9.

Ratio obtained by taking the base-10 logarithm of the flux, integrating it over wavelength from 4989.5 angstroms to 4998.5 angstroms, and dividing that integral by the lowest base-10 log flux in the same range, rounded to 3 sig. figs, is 9.04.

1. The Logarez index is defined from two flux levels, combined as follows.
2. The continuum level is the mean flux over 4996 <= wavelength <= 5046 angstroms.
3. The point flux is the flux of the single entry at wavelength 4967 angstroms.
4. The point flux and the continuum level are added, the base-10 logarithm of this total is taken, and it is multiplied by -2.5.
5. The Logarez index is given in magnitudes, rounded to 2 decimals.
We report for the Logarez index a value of -4.51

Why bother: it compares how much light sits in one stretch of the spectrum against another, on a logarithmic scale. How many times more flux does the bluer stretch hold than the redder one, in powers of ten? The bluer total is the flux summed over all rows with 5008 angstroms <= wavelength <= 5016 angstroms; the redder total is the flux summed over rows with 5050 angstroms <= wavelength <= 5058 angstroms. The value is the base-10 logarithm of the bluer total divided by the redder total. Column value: -0.034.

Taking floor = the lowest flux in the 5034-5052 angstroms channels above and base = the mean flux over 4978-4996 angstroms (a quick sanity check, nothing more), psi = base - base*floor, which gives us -724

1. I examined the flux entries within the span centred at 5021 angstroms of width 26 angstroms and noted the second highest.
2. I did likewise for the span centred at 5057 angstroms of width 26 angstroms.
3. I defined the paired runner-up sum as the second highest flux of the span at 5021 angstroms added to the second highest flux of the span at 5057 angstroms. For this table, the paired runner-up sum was 67.4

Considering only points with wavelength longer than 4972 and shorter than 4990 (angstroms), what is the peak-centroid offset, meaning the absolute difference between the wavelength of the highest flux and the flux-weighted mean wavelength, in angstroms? 7.3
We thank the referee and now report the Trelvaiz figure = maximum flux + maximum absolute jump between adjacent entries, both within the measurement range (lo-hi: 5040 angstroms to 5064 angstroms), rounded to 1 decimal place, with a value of 40.4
